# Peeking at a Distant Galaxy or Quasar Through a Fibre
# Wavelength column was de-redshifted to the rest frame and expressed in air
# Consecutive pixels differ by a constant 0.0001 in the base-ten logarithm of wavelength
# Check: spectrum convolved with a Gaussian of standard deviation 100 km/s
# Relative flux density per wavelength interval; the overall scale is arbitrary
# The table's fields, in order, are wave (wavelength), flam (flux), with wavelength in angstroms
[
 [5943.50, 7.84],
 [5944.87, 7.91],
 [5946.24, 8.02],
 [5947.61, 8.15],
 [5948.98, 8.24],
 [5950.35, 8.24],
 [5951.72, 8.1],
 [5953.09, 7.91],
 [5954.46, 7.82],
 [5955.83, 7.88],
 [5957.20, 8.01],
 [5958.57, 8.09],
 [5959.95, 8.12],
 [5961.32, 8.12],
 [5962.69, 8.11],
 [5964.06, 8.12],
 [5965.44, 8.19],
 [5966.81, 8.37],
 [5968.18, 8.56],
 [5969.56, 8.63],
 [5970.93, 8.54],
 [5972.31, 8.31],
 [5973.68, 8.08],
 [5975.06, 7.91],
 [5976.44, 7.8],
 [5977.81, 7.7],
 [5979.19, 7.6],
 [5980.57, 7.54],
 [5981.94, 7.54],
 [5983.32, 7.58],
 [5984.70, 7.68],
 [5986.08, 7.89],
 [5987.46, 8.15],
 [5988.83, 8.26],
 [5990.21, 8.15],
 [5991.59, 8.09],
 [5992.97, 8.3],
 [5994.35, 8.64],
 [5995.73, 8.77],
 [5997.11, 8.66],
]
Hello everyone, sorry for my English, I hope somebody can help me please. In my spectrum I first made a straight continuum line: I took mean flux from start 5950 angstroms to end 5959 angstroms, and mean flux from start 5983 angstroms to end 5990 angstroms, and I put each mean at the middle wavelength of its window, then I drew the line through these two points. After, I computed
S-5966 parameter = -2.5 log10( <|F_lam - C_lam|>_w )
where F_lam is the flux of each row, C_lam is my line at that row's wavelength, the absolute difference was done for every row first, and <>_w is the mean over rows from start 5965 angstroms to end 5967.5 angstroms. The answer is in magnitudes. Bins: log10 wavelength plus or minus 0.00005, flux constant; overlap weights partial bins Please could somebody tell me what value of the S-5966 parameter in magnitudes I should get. 1.28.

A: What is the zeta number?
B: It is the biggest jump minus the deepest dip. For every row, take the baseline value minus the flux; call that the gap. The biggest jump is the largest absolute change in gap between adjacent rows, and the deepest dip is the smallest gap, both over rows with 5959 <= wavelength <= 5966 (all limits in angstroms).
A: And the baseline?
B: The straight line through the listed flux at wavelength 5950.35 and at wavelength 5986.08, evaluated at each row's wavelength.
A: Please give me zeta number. 0.18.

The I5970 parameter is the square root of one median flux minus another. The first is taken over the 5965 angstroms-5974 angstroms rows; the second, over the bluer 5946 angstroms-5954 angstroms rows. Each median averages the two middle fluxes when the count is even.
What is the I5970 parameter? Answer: 0.5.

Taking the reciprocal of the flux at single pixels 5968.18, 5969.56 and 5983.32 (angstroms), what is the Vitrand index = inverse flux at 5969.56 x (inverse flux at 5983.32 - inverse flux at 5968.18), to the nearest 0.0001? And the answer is 0.0018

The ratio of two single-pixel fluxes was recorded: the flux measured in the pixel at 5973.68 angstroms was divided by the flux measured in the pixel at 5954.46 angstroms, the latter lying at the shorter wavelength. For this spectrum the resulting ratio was 1.03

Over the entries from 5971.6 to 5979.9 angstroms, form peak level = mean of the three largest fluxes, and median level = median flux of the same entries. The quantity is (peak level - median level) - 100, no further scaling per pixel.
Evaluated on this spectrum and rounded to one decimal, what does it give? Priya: -99.8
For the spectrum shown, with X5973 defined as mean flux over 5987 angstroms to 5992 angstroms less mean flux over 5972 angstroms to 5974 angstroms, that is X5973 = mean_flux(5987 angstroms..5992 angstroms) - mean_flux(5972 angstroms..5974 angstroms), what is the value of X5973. 0.0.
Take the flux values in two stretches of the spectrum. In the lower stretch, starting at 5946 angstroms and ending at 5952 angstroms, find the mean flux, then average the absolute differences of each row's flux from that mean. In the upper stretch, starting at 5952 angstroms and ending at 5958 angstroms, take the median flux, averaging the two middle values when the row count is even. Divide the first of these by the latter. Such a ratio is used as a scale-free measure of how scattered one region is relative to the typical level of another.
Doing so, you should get 0.0091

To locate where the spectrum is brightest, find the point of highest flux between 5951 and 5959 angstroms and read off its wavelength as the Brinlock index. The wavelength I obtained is 5951.72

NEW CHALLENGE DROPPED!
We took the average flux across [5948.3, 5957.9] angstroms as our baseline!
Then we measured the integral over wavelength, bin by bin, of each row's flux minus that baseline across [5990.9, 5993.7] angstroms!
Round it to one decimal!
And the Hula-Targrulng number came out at 0.5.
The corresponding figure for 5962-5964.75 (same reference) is 0.2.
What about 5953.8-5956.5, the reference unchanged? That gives -0.5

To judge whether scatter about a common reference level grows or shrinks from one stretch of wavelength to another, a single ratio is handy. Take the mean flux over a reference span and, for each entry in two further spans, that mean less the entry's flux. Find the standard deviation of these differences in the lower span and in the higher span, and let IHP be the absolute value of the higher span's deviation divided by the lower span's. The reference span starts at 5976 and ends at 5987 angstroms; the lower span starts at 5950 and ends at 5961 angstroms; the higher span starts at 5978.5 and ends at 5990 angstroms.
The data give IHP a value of 2.0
